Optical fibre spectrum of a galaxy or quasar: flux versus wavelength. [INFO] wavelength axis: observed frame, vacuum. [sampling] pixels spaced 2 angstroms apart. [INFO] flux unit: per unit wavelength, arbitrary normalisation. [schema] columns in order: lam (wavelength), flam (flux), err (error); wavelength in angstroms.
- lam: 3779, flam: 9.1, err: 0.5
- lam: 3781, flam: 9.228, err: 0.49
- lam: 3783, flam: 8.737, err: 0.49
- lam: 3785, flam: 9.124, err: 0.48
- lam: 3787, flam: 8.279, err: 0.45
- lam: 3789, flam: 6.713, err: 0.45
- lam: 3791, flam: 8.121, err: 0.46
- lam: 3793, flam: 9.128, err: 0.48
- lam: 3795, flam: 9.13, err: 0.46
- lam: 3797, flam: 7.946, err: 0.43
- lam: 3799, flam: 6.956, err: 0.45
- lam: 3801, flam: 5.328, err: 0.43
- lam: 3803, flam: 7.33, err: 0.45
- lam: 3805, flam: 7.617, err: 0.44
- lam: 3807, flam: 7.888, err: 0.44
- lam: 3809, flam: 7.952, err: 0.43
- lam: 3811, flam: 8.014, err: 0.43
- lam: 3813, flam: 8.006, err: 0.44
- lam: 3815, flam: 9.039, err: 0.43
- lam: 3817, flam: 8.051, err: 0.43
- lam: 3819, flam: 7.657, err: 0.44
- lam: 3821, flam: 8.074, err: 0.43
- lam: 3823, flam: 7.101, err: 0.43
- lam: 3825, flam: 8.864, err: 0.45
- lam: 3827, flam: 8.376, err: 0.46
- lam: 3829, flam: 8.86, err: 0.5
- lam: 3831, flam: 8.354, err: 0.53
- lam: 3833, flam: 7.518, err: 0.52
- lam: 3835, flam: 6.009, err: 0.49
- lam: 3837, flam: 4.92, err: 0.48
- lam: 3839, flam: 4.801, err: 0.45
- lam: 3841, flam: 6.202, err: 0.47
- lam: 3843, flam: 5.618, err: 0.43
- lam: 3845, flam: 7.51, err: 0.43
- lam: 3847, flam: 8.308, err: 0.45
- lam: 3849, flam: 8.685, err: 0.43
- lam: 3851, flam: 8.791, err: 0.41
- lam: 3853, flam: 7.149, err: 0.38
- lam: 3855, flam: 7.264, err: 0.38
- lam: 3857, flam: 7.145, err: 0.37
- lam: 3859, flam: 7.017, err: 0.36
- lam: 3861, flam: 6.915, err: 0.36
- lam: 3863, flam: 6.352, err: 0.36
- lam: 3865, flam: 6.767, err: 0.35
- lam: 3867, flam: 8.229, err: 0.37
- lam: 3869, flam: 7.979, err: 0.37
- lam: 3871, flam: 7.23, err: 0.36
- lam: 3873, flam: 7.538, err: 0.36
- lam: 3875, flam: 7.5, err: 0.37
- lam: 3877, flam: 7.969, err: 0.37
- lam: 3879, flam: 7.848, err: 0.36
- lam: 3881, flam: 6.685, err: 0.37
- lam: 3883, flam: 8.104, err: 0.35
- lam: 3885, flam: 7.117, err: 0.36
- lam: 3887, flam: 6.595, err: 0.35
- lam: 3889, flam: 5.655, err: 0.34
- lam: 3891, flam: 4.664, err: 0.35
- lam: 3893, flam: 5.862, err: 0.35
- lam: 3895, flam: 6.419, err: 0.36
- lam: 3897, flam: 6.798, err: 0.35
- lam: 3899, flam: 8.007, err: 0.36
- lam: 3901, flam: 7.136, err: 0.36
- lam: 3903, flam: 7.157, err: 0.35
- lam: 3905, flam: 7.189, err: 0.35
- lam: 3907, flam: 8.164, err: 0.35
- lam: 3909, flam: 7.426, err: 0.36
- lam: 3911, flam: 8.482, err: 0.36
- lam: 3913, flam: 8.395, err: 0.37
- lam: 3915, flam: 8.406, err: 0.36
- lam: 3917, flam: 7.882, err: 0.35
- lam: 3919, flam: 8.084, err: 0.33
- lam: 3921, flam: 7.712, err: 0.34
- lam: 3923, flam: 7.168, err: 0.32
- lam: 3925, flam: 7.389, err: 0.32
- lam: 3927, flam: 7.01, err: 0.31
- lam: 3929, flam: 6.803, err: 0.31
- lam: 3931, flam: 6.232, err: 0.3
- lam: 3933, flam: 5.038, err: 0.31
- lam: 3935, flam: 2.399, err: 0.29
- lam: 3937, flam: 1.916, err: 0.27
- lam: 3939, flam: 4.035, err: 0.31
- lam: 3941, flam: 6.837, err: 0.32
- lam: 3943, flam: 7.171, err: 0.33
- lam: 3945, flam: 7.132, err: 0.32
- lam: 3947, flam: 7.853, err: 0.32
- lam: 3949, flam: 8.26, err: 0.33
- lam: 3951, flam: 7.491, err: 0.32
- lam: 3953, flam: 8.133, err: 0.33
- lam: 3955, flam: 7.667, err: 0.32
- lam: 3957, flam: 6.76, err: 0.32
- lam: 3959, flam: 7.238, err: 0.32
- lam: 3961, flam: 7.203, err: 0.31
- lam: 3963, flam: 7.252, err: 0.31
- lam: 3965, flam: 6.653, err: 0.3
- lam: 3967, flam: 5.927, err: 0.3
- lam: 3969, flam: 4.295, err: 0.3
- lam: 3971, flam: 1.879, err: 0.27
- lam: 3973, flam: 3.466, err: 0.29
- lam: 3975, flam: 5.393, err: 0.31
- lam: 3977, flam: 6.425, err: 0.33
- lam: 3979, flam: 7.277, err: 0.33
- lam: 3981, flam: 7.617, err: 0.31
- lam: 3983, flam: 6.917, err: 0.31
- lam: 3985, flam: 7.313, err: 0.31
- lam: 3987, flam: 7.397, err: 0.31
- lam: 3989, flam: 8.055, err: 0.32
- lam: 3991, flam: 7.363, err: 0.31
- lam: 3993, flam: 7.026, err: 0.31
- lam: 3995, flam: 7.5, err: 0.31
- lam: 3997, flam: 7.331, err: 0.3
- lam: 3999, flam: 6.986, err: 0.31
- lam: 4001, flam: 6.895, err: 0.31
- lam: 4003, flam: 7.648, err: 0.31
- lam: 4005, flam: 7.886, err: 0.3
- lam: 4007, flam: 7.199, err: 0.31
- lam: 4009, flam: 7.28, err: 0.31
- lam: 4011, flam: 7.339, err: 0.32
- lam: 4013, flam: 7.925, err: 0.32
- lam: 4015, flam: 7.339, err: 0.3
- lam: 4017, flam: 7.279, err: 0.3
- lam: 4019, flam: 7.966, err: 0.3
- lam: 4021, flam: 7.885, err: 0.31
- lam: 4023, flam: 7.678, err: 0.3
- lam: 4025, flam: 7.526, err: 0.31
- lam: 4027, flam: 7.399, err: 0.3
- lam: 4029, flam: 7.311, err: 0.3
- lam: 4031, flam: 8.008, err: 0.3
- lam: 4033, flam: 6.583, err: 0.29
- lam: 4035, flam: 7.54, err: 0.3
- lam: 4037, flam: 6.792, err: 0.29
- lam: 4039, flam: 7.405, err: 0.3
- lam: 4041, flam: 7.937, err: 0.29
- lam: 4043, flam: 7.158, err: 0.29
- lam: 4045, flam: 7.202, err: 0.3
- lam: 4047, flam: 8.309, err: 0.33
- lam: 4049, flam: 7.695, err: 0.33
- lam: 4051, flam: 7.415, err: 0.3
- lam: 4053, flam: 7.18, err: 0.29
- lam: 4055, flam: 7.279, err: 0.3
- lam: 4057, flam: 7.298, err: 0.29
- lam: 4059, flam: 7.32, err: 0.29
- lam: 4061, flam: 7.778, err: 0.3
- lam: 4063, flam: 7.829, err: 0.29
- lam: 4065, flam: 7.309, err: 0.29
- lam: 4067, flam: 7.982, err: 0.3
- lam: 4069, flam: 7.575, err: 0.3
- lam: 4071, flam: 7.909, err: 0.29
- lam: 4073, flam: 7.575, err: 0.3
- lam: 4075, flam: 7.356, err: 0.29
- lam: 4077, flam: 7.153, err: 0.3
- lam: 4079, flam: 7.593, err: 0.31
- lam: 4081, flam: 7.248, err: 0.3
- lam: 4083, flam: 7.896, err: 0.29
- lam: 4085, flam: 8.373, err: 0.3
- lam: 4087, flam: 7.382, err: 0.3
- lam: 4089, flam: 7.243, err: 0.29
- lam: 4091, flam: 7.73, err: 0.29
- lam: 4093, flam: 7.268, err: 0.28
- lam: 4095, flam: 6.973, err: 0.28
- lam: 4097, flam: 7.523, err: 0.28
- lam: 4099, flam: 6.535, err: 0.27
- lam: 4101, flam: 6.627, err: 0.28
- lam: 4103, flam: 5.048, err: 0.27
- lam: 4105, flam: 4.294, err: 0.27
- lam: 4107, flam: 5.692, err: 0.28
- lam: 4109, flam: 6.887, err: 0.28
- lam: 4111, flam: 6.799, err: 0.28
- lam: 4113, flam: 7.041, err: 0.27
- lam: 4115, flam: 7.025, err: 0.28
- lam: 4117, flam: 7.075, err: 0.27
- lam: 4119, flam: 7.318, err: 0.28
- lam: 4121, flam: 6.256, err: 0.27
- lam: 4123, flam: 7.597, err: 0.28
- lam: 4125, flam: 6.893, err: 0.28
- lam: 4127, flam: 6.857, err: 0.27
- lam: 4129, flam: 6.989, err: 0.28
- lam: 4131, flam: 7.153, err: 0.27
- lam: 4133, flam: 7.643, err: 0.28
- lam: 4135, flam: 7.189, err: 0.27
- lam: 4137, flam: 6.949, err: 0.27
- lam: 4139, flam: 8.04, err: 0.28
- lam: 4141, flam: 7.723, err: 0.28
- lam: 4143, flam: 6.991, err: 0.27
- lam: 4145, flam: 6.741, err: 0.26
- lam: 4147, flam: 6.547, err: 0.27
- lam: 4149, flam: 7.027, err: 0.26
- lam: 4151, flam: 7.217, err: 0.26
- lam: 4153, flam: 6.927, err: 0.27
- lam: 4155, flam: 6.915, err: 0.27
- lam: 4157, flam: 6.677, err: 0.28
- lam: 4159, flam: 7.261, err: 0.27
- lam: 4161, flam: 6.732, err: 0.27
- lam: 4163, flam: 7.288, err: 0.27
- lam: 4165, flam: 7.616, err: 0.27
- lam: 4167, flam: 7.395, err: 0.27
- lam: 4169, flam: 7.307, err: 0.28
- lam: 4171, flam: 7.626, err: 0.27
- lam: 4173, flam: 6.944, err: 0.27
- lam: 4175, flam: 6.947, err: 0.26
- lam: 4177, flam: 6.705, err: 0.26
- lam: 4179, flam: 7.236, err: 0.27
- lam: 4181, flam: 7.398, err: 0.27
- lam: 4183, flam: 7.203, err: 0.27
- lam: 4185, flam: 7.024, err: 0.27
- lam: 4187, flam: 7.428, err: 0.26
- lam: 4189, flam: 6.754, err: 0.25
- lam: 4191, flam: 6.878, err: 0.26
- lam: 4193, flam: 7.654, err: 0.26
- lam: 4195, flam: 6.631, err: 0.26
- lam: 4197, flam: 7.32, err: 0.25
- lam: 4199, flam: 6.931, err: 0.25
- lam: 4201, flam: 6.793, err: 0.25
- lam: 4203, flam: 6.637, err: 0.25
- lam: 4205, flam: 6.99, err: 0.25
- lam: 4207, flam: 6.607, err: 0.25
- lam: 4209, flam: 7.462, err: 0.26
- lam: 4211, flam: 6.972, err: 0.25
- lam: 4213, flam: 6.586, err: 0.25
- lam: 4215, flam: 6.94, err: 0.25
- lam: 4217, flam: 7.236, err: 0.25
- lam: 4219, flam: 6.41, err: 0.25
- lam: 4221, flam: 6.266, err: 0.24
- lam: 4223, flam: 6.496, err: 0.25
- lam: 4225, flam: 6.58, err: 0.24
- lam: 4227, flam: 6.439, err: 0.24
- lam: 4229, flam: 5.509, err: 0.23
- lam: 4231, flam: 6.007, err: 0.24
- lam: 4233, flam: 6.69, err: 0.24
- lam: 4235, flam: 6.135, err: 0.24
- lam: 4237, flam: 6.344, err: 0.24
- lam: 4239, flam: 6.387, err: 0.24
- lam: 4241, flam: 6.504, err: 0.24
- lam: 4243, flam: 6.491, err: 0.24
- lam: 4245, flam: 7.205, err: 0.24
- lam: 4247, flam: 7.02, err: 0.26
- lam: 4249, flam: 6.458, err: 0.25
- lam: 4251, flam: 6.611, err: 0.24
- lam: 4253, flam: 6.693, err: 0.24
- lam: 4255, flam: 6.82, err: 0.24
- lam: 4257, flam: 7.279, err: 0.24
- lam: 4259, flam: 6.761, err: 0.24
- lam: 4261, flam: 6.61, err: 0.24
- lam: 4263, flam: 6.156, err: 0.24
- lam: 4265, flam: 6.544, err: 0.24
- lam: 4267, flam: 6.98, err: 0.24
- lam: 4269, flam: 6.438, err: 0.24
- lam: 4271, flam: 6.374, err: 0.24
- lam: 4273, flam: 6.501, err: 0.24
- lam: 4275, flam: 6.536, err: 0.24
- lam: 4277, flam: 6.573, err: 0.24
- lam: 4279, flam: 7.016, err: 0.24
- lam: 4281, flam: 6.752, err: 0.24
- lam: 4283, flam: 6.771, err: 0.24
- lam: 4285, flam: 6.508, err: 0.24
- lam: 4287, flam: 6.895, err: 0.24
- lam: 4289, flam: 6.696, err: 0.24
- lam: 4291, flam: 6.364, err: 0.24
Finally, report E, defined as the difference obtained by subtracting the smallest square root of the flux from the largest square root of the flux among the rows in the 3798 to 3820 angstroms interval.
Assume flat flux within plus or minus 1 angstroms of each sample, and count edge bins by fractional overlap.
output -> 0.70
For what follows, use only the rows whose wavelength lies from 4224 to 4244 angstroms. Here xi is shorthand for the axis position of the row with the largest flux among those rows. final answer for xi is 4233 angstroms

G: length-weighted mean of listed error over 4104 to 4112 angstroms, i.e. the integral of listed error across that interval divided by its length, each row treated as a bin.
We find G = 0.28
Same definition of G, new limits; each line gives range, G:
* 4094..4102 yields 0.28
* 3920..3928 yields 0.32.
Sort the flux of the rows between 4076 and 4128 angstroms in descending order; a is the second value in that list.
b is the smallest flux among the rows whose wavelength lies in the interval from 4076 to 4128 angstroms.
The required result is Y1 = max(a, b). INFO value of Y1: 7.9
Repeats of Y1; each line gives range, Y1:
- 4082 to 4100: 7.9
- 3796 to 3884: 8.9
